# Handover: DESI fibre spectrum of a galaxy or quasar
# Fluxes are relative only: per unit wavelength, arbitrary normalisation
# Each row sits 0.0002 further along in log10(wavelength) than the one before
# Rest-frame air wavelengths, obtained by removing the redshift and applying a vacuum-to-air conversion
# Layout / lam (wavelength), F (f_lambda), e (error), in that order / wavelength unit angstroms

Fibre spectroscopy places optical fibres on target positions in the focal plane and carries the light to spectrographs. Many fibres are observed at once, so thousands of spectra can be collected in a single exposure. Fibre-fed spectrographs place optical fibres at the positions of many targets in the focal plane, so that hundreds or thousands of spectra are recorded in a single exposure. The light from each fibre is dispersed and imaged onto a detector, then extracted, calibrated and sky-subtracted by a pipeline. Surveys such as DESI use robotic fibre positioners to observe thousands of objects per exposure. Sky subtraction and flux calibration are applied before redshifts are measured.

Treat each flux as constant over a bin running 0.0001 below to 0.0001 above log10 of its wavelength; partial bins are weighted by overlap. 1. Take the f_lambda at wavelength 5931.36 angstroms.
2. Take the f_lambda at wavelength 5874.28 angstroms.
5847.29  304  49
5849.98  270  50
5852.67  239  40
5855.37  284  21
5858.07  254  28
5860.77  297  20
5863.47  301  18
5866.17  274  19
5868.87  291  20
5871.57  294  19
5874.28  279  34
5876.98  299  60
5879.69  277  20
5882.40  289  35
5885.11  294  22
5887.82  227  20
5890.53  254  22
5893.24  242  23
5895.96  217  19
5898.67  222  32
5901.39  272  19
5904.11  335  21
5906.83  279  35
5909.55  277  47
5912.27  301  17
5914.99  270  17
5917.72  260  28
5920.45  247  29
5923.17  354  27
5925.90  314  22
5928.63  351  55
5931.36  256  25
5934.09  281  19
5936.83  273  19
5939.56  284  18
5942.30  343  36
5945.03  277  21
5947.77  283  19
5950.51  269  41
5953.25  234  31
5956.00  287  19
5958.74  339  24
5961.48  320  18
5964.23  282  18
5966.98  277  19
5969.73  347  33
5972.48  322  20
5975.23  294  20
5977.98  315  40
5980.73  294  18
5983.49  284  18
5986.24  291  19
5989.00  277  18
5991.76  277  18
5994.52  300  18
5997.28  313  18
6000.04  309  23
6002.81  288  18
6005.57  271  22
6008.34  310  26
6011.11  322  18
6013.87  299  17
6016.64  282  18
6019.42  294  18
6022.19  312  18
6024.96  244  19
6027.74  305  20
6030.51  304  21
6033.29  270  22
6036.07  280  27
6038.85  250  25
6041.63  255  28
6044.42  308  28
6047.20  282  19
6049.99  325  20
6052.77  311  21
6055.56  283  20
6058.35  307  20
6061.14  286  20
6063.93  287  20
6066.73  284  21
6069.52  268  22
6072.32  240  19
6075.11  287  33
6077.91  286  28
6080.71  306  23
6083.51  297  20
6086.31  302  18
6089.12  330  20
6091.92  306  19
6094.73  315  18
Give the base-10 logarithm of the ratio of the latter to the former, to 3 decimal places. 0.037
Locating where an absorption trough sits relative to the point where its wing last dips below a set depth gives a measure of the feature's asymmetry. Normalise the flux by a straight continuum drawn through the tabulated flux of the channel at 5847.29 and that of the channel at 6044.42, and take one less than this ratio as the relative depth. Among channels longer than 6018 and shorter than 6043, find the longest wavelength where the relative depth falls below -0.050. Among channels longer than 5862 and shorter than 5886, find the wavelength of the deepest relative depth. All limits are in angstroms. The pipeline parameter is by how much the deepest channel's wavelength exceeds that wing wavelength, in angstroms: -175.5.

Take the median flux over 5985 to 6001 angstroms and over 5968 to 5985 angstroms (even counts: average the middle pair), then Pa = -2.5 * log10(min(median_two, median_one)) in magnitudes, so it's -6.176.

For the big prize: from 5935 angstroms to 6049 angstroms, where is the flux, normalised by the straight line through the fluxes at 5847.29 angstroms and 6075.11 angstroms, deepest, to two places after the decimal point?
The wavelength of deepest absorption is 5953.25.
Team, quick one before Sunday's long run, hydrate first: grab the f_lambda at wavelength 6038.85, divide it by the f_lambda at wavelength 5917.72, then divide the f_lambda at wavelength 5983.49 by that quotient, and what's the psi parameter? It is 295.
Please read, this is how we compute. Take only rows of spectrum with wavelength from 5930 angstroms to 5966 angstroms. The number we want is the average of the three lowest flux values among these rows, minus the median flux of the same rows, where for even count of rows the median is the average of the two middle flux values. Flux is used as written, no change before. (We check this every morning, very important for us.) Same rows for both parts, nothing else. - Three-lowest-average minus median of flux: -29.0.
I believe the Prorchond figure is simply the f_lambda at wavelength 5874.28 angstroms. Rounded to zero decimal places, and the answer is 279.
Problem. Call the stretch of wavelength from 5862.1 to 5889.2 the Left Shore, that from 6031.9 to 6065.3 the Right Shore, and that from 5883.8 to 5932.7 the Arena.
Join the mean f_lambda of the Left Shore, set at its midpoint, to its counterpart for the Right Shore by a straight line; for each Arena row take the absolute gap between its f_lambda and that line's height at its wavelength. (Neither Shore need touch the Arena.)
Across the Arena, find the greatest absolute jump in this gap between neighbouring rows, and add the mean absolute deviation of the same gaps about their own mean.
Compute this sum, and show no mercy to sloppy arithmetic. 69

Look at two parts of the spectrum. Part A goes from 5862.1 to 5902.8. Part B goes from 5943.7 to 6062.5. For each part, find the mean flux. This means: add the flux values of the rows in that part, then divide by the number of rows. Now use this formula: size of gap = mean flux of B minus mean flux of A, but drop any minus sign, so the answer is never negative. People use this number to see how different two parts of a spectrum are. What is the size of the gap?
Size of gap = 24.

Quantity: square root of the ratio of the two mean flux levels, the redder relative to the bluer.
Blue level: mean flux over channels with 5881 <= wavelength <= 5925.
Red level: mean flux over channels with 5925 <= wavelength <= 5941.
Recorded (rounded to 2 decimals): 1.04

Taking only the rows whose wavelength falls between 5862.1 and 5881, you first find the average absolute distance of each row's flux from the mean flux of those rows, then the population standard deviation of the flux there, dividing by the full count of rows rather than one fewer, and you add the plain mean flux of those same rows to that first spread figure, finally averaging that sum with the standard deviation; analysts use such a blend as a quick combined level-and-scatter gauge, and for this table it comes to 154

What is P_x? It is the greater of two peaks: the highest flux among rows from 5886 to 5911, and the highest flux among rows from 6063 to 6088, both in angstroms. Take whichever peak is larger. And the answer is 335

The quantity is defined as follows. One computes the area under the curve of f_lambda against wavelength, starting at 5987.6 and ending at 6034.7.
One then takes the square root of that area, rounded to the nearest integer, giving 117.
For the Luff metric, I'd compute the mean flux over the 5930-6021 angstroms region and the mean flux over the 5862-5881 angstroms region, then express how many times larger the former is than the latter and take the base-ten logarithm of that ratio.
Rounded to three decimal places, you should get 0.009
